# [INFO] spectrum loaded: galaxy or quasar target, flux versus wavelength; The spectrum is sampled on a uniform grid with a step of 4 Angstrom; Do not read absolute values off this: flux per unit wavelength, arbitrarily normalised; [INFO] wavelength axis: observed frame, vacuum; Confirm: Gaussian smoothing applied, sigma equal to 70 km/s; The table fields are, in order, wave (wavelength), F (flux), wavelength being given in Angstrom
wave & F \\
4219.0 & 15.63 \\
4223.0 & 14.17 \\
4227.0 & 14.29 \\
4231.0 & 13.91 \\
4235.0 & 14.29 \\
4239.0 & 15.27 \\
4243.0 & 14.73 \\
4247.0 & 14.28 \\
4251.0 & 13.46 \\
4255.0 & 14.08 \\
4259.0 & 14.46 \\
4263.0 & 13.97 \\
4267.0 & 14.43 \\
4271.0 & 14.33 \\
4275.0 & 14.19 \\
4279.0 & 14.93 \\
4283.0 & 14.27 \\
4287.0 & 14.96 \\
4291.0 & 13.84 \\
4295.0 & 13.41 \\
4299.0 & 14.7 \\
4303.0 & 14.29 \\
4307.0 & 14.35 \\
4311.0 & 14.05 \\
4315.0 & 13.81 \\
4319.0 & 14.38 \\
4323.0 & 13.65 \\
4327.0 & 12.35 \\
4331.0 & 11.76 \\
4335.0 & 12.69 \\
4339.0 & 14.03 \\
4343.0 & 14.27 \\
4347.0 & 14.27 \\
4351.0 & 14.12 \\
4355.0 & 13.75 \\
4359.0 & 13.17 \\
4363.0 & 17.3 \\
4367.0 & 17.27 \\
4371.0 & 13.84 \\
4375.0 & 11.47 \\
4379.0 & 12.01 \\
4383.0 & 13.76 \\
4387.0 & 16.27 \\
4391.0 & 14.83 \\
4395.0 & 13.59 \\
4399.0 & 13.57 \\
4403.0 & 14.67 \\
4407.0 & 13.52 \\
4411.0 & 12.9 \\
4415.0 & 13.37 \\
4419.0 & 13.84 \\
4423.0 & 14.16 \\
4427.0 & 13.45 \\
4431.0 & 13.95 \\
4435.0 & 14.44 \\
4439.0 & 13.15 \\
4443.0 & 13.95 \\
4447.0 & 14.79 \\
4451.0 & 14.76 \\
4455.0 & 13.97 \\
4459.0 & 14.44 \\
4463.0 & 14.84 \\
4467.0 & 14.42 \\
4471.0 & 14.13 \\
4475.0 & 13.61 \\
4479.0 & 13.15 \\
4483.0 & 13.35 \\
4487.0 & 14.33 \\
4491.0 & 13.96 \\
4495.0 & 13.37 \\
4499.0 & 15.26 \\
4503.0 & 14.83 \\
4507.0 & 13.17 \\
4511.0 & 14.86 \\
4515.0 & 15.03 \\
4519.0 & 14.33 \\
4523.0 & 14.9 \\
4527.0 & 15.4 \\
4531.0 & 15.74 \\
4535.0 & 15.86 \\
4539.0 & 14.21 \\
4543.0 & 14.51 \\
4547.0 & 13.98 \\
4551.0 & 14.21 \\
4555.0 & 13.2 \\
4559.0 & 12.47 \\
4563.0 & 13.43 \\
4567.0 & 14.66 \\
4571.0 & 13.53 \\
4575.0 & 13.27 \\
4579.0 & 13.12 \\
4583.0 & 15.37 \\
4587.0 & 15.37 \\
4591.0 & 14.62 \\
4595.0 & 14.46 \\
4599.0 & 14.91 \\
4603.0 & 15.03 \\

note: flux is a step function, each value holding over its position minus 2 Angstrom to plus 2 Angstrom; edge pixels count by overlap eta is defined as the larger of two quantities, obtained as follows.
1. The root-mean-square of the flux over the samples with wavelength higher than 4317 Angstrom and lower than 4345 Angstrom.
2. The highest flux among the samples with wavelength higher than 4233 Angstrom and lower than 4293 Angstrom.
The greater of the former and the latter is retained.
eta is 15.3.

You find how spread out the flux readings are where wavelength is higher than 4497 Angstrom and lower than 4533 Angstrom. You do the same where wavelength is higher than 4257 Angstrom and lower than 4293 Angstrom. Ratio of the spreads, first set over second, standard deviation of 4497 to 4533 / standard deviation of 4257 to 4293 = 1.9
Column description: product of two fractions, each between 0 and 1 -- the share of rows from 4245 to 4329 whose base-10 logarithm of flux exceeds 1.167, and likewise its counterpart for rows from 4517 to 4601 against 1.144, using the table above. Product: 0.102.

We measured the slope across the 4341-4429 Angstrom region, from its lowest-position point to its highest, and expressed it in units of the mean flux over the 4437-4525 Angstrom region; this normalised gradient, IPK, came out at -0.0007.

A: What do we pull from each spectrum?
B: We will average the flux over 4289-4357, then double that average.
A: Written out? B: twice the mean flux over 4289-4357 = 27.5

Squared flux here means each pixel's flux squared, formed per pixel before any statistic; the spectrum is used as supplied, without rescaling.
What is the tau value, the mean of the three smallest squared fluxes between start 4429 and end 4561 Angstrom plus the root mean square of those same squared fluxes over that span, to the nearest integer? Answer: 372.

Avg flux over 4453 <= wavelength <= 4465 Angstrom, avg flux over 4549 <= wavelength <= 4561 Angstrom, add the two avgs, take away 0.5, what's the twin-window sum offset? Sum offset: 27.2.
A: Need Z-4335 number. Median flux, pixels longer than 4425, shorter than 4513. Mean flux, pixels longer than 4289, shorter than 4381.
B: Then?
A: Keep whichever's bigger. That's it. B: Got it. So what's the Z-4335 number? 14.05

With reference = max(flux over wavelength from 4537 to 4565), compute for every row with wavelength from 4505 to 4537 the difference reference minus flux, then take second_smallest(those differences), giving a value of -1.2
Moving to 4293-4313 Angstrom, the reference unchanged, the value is 0.2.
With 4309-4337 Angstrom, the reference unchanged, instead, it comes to 0.5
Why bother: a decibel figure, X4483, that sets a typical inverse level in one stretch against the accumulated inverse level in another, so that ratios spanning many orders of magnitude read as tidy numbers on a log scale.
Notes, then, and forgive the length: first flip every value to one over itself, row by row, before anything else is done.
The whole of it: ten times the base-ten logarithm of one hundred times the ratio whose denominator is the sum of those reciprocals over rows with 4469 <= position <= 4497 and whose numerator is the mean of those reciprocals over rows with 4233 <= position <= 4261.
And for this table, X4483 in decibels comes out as 11.3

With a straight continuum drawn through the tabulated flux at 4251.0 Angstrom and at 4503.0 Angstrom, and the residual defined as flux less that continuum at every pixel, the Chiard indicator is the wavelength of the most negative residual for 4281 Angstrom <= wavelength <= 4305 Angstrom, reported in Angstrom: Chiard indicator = 4295.0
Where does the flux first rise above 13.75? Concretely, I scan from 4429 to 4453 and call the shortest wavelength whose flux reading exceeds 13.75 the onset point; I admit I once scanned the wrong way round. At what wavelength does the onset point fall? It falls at 4431.0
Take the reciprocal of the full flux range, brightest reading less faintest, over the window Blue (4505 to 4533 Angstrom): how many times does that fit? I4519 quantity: 0.39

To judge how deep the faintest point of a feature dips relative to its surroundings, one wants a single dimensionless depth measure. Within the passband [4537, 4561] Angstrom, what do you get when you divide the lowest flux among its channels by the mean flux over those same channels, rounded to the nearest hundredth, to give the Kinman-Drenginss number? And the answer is 0.91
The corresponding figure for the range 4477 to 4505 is 0.94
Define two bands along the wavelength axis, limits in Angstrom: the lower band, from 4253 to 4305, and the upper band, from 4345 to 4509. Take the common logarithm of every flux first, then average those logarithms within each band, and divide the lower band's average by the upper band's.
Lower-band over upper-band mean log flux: 1.01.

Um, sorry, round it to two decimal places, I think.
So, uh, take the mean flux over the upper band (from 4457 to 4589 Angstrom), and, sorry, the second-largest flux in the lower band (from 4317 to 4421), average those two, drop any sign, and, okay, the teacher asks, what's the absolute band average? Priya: 15.76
